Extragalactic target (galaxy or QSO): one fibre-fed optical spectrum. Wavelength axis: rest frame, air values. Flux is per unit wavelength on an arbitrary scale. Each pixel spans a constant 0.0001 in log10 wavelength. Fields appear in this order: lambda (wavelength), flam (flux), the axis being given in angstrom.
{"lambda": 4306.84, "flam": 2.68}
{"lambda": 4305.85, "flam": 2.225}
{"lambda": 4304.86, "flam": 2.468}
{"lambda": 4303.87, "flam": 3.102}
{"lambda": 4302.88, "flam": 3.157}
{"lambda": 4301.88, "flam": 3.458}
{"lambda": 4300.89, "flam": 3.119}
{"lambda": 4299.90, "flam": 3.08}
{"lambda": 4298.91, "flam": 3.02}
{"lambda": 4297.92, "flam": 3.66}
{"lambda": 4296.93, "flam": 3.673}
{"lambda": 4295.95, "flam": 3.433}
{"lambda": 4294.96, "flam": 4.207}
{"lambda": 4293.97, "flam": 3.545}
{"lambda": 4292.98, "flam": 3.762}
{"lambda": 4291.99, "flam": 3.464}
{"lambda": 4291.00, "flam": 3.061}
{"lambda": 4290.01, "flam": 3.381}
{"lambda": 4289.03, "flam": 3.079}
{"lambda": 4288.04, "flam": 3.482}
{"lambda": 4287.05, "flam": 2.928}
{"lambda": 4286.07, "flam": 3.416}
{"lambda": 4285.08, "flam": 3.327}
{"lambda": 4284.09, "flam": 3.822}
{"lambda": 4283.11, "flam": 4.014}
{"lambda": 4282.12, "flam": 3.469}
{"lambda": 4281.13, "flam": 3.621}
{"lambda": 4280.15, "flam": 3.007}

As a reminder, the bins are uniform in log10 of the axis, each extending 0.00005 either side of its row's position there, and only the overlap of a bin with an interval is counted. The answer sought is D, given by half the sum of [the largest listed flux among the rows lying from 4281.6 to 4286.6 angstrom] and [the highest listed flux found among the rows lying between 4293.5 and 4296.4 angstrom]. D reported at 4.11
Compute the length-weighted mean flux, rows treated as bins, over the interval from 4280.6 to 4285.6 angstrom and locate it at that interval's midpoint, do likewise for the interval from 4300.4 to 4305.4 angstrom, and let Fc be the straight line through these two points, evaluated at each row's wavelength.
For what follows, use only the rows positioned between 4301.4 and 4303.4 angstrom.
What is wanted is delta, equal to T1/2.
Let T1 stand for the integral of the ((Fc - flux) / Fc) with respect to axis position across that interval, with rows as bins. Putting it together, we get -0.08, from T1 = -0.16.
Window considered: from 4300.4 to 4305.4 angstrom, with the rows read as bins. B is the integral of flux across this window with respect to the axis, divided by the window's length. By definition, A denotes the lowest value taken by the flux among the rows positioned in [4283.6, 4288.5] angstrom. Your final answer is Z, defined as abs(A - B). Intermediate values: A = 2.928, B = 3.05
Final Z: 0.12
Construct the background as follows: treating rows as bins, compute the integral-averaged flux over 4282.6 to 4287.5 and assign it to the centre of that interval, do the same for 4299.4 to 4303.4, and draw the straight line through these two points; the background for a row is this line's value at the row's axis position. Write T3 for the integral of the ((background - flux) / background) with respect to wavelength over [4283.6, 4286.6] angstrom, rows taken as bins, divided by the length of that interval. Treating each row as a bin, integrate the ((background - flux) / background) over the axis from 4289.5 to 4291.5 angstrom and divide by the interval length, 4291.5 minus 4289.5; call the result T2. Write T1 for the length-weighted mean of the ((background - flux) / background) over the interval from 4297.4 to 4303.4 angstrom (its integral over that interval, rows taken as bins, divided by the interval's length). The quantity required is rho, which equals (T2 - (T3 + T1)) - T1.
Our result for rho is 0.08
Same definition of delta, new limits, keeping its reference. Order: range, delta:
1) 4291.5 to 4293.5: -0.08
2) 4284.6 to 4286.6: 0.06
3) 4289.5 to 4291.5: 0.06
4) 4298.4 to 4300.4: 0.03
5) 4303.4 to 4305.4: 0.08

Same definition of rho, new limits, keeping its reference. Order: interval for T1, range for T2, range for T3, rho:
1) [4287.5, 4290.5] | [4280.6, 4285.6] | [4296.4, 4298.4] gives 0.02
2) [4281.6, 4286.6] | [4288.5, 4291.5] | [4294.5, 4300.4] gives 0.18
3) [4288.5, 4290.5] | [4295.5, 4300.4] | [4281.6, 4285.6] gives -0.11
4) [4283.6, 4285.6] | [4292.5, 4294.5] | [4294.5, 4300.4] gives 0.01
